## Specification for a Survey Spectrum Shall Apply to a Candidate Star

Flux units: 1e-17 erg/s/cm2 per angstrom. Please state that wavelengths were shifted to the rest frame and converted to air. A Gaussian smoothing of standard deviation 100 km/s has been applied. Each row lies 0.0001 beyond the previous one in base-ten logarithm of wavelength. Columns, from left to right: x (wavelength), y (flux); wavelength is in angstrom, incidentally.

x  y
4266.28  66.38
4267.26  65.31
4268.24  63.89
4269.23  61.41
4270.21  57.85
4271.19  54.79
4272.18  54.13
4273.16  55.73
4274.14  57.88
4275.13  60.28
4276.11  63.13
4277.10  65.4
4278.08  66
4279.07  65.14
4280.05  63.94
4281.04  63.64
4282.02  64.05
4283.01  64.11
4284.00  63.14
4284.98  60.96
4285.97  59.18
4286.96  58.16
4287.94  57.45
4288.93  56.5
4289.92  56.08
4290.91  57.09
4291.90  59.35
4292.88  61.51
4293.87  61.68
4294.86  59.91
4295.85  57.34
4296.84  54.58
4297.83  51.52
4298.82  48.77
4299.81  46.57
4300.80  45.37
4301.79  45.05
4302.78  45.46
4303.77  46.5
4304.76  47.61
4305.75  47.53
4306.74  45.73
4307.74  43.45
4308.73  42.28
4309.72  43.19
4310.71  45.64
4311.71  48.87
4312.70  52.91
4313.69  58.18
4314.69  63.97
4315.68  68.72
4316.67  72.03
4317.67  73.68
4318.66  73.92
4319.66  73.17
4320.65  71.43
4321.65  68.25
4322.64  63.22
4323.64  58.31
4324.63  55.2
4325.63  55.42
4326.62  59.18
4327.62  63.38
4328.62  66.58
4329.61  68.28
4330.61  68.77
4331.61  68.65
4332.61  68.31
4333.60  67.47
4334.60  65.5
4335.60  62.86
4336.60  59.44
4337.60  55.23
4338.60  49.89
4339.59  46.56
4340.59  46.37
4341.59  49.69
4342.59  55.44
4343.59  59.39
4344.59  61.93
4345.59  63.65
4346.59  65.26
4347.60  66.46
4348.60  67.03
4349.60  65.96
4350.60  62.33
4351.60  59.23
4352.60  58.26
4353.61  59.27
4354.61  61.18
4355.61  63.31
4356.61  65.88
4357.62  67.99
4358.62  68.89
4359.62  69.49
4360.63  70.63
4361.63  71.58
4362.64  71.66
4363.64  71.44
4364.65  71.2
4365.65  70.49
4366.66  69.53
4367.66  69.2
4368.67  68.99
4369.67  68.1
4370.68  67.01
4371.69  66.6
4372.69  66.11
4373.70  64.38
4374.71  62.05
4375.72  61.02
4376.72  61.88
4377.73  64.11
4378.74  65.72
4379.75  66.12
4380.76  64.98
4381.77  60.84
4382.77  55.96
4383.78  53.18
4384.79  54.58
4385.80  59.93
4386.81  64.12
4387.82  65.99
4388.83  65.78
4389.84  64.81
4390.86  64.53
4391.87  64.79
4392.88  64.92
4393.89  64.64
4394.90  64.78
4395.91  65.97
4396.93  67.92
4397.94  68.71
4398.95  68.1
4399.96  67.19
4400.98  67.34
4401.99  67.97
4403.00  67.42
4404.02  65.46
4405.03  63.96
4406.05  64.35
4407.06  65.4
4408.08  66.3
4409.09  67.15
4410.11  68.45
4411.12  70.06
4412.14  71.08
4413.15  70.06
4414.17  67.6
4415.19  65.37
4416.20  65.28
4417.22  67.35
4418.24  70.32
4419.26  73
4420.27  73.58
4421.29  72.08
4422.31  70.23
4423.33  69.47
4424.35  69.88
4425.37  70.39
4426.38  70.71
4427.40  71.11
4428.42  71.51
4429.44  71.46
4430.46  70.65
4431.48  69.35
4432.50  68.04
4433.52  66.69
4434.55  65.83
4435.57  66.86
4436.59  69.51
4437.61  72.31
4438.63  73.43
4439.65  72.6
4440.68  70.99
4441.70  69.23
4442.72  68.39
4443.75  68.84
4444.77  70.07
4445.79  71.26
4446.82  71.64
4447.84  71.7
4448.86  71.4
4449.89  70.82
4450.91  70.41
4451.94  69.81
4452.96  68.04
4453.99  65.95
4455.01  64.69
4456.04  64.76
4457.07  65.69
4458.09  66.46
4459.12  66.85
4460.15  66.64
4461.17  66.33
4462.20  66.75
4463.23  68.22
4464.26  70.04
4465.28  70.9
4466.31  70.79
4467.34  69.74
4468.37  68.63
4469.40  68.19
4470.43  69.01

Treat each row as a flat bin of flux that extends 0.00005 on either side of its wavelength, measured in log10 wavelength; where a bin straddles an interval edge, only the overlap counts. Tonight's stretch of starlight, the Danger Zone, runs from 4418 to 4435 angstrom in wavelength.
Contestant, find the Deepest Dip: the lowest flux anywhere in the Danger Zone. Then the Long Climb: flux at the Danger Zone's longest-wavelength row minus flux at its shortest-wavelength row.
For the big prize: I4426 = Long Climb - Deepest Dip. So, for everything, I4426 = -70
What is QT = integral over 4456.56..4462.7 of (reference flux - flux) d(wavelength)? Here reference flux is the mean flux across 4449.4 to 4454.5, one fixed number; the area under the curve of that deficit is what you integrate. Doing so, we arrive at 16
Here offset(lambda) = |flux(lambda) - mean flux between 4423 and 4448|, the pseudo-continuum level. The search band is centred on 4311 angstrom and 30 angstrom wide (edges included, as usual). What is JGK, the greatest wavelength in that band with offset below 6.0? 4321.65 angstrom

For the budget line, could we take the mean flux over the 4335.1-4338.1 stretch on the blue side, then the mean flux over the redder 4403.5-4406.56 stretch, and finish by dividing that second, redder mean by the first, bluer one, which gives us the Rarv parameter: 1.09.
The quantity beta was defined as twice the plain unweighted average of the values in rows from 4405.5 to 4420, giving 136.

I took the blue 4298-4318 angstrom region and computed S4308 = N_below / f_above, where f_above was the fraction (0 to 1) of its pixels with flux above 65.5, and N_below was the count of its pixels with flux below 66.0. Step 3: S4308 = 113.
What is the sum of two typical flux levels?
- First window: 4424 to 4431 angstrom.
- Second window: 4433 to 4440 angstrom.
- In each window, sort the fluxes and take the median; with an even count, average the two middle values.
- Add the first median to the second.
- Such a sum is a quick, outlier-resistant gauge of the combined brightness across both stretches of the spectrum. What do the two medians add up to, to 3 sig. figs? 140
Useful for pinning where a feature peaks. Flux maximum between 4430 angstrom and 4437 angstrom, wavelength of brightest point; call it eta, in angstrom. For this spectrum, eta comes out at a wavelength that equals 4430.46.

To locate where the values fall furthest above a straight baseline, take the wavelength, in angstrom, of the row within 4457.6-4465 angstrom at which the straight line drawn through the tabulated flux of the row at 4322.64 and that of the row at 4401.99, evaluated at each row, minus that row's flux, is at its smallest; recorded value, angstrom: 4464.26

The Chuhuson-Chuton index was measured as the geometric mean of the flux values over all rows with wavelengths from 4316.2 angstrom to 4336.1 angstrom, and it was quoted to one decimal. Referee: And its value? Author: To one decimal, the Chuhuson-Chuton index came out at 65.9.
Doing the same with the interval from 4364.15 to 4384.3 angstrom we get 64.7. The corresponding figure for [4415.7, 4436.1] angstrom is 69.7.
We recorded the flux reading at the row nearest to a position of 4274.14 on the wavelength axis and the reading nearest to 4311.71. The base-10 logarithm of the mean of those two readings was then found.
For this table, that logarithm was 1.73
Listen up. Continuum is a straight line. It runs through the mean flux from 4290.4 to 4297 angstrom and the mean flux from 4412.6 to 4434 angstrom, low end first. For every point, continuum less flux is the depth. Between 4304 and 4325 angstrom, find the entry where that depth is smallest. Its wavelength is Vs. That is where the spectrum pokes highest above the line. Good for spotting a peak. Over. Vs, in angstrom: 4318.66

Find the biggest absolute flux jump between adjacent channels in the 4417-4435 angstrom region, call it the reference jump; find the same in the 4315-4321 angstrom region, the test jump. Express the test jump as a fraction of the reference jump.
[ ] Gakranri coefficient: 1.1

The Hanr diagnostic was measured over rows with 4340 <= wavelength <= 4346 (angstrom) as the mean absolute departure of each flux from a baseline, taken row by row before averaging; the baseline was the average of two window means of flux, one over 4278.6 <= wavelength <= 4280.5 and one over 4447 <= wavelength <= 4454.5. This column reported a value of 11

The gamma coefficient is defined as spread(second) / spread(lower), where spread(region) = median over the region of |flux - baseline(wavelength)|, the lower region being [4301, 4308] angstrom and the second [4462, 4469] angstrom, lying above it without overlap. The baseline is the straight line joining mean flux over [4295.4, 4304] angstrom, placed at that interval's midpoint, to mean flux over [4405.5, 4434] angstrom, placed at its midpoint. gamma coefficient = 1.8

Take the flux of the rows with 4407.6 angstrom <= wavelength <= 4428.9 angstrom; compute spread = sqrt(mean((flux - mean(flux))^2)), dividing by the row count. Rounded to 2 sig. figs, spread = 2.3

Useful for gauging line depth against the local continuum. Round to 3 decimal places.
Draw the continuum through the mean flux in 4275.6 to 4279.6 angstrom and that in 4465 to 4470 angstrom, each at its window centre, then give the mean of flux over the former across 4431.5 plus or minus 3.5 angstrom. 1.005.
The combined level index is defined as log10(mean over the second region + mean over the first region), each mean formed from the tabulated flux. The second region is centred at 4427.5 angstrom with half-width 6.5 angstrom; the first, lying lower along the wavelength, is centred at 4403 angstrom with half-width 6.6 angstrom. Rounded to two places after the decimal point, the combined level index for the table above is 2.14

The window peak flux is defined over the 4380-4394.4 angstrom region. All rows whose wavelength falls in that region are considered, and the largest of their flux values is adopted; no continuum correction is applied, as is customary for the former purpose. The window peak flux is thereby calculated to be 65.99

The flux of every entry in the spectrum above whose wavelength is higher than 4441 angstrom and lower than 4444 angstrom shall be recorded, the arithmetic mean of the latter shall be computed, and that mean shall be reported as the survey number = 69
